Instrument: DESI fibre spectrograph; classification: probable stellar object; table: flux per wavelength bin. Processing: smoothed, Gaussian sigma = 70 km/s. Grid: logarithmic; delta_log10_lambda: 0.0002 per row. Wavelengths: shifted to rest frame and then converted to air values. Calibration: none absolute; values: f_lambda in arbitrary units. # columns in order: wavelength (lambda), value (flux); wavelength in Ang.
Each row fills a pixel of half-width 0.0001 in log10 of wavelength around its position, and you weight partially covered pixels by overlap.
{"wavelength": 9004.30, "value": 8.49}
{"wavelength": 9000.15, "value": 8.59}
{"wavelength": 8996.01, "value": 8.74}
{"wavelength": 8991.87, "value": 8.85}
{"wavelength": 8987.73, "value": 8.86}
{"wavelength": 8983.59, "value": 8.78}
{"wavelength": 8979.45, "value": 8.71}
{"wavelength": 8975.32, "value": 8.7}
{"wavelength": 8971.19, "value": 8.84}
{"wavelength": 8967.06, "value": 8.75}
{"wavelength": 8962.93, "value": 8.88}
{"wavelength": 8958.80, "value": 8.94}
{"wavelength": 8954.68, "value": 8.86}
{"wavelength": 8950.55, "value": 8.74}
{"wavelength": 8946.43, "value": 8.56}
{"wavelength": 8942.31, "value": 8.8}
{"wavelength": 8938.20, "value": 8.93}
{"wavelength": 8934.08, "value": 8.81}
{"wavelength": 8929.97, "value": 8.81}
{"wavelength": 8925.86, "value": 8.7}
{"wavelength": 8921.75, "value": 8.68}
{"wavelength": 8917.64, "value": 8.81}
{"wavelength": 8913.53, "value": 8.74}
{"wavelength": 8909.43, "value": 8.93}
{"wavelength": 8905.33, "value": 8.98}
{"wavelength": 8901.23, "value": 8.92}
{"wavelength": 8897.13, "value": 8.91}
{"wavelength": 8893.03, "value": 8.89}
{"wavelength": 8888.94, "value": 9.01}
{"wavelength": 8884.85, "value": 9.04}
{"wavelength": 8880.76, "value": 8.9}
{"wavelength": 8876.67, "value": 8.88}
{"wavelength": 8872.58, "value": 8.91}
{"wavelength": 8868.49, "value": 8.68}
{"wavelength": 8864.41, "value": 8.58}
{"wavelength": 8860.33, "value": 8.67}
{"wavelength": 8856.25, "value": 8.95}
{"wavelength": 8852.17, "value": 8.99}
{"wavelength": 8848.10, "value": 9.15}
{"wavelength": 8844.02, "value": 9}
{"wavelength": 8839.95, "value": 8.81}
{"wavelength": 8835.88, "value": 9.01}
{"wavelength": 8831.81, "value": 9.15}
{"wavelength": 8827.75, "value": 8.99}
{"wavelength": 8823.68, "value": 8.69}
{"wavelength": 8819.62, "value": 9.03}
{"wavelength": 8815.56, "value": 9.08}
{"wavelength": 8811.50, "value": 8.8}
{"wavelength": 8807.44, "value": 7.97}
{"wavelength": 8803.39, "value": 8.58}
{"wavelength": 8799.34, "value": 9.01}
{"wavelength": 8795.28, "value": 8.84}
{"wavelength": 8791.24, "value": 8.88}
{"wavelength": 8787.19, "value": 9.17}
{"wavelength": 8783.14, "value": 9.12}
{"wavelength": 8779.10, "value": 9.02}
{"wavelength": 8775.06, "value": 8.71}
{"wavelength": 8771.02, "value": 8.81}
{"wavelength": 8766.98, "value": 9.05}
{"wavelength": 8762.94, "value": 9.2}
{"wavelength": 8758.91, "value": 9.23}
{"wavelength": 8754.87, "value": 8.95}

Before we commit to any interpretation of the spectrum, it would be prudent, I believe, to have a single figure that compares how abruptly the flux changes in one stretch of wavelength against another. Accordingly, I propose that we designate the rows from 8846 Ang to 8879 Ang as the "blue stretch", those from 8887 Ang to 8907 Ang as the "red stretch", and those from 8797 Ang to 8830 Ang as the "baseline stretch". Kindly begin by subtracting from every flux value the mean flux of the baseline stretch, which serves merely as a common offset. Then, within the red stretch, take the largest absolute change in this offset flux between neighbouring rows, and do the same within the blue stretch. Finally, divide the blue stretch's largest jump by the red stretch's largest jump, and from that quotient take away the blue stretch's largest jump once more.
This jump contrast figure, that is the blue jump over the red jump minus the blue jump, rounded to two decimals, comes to 2.05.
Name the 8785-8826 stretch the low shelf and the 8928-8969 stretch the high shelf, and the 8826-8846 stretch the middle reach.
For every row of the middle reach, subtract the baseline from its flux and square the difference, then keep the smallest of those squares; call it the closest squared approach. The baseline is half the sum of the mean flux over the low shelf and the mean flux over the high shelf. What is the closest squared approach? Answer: 0.0000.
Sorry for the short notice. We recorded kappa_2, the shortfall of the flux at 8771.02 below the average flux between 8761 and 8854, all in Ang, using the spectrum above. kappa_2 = 0.11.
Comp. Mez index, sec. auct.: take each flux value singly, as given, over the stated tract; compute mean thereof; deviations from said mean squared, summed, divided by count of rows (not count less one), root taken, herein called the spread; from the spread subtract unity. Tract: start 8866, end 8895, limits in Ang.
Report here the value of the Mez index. -0.89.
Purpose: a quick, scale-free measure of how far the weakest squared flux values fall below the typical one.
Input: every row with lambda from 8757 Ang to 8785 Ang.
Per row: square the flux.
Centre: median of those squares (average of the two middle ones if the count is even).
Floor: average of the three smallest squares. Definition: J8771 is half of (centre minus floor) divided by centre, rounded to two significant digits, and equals 0.022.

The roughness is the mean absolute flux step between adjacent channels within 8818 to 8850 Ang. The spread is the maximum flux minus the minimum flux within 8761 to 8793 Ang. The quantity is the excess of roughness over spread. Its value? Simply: -0.28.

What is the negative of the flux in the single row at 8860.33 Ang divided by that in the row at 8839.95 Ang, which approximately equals -0.984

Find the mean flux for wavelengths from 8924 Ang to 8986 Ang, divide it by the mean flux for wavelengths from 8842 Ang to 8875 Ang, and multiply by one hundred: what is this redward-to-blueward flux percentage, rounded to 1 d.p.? 99.1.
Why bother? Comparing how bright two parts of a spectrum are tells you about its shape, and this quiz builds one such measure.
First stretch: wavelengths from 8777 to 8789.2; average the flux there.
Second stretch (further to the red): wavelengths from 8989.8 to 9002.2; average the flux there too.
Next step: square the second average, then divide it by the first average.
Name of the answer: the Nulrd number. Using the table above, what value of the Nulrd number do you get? 8.37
